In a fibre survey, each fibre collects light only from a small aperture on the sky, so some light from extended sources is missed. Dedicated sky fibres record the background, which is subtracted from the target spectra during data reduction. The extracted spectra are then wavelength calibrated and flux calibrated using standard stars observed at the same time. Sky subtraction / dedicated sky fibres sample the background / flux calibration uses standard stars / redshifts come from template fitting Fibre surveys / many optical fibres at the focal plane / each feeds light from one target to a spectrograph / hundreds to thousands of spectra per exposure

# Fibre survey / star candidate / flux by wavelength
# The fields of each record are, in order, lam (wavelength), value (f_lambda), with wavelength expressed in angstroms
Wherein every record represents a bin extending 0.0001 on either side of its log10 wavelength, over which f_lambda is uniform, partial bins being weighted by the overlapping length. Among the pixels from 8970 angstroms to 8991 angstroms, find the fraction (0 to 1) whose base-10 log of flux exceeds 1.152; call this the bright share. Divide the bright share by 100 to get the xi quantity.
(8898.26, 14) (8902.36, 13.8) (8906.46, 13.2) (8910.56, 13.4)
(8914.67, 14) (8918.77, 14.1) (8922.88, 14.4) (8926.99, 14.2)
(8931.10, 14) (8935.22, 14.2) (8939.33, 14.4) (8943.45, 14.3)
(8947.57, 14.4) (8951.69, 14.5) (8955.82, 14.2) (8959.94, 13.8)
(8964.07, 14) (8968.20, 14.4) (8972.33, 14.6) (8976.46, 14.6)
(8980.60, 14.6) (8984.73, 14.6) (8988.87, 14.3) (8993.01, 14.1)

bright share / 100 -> 0.0100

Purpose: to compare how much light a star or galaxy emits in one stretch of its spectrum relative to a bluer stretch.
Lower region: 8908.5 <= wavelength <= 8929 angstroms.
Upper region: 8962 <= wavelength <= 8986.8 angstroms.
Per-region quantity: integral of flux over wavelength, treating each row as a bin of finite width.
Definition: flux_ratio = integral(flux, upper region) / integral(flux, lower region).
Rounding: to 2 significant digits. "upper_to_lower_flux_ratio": 1.2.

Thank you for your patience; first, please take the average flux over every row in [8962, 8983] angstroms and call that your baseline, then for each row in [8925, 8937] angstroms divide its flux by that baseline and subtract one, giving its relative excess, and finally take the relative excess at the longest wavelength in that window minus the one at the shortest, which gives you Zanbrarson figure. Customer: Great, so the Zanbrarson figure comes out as 0.00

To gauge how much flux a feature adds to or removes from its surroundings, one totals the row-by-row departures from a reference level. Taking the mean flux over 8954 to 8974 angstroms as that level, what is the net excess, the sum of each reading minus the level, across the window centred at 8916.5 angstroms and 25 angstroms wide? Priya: -1.9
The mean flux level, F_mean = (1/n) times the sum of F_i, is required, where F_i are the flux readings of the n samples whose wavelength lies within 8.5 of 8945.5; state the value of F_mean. 14.4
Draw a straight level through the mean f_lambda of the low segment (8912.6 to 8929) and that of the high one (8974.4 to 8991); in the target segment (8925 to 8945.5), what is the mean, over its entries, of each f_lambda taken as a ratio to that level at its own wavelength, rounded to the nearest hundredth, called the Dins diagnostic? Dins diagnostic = 1.00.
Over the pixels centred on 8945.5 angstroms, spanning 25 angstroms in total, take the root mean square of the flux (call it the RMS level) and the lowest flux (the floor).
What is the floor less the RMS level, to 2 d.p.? -0.13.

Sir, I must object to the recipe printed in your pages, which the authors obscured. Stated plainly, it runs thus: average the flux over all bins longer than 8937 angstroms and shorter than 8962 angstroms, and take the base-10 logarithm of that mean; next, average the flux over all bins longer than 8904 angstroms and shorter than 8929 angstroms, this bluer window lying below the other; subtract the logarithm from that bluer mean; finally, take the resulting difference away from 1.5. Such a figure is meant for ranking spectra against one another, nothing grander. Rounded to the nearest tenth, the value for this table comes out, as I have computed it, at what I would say -11.2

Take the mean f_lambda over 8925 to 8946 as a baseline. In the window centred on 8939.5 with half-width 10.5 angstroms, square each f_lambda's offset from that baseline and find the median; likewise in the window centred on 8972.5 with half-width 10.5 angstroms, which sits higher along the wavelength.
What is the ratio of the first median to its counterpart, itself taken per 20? 0.011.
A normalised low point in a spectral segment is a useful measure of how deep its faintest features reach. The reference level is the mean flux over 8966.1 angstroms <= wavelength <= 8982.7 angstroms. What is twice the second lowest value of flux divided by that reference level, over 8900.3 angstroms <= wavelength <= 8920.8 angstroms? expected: 1.84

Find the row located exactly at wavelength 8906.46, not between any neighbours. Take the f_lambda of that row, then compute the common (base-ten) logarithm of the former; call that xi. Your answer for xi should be 1.12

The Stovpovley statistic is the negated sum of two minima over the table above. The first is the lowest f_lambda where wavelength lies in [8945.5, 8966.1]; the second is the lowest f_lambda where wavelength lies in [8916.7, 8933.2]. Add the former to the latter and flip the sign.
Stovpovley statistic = -27.8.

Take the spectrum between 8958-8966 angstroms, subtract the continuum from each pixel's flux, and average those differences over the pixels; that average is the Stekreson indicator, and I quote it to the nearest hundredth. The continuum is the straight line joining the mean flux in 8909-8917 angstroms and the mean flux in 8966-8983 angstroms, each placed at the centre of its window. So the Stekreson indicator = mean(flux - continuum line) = -0.48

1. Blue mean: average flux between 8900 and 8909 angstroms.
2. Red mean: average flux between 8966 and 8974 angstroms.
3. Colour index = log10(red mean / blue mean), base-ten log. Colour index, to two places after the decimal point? 0.03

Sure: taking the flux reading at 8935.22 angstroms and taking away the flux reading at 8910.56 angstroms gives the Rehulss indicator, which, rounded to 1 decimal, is 0.8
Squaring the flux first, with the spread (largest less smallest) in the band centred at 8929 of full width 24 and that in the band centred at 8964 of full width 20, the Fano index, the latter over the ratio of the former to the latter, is 45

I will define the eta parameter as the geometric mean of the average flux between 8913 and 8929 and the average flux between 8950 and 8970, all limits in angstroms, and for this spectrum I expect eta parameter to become 14.18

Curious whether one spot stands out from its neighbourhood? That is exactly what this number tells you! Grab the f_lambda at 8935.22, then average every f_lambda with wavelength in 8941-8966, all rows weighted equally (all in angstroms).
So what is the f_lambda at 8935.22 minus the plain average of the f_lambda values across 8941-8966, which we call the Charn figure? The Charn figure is 0.0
